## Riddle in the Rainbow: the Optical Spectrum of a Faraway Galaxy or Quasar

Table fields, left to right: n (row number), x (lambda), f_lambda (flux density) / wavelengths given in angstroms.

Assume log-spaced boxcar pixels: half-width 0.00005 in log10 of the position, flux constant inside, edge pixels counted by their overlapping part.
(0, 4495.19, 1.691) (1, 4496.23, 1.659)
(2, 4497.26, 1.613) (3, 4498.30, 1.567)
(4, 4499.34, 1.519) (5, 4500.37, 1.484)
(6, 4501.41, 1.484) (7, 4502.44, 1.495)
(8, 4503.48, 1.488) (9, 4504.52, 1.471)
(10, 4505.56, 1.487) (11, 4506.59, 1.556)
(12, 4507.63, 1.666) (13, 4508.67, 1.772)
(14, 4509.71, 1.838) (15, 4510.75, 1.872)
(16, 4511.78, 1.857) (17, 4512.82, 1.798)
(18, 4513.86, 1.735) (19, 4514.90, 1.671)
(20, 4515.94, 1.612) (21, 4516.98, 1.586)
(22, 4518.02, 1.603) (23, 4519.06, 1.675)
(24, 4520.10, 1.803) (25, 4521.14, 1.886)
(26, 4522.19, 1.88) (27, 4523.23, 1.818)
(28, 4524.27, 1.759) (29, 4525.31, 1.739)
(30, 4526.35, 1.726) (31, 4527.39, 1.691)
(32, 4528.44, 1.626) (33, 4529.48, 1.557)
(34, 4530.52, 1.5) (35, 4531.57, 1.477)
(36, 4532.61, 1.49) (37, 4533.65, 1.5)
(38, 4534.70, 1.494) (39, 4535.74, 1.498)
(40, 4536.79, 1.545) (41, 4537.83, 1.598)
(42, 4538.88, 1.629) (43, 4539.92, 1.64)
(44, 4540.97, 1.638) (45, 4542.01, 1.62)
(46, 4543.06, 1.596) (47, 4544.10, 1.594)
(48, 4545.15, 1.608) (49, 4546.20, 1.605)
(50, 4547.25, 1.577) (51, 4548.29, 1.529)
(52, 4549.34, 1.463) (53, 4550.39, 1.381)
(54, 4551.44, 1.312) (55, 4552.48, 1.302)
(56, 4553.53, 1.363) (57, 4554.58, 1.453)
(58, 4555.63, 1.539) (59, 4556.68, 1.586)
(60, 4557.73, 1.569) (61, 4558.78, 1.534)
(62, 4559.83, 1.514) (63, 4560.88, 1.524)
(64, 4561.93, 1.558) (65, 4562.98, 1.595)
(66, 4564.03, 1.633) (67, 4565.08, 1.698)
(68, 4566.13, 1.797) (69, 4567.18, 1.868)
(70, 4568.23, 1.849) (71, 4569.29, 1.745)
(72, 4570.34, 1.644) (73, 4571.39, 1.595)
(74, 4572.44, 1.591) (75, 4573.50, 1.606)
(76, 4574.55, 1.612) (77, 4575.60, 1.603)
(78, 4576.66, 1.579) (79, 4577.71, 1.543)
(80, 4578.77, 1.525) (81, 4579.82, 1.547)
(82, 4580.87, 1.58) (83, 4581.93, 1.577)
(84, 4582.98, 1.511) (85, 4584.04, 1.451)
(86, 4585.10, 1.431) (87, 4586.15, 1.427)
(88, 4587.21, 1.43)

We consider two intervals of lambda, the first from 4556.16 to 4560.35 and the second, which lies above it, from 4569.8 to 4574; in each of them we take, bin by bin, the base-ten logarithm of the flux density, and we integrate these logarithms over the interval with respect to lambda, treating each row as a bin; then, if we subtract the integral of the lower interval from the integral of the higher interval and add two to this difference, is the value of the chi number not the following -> 2.07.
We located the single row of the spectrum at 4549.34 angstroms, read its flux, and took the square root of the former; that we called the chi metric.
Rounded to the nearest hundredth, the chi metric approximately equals 1.21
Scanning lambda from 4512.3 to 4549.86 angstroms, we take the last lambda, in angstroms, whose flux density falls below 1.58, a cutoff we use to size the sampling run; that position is 4549.34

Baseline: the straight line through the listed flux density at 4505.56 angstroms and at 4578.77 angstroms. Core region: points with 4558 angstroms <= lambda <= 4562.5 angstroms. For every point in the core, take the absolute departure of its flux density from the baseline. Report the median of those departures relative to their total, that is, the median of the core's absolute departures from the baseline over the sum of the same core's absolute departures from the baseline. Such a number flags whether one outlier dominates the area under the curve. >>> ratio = 0.196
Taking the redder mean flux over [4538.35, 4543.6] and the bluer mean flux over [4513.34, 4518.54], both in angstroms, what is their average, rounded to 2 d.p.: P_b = 1.63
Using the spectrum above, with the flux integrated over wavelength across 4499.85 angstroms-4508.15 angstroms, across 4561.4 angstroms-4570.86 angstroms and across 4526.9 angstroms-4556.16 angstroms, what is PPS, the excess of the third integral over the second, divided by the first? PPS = 2.3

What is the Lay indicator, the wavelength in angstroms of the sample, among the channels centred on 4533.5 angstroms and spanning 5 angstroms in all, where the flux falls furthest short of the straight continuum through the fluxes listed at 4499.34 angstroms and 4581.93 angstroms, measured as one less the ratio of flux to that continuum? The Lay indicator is 4531.57 angstroms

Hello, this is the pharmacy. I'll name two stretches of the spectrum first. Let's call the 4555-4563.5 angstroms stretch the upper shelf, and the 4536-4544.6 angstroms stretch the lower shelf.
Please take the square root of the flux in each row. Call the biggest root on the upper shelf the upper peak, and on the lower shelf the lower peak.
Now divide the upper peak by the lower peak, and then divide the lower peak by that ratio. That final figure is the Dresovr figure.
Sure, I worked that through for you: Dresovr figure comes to 1.30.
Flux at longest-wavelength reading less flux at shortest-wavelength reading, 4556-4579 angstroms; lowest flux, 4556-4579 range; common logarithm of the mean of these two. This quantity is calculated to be -0.139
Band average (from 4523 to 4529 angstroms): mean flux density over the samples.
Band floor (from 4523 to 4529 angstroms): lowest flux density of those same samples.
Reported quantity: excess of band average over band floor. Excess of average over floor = 0.10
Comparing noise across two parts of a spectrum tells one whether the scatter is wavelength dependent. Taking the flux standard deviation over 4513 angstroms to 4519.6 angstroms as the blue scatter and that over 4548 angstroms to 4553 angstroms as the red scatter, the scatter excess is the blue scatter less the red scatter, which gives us -0.04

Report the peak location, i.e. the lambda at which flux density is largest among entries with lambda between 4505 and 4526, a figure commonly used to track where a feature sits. 4521.14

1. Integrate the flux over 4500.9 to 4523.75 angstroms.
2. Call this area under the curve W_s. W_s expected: 38.5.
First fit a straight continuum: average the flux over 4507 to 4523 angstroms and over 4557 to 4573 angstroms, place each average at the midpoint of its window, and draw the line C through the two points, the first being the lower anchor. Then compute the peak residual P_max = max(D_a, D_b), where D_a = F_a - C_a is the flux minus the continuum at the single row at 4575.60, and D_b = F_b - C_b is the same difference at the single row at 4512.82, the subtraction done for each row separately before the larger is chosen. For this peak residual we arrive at 0.04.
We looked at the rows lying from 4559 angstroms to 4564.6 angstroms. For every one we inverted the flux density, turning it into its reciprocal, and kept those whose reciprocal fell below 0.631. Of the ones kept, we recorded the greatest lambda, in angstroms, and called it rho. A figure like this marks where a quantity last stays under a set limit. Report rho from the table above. 4564.03 angstroms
